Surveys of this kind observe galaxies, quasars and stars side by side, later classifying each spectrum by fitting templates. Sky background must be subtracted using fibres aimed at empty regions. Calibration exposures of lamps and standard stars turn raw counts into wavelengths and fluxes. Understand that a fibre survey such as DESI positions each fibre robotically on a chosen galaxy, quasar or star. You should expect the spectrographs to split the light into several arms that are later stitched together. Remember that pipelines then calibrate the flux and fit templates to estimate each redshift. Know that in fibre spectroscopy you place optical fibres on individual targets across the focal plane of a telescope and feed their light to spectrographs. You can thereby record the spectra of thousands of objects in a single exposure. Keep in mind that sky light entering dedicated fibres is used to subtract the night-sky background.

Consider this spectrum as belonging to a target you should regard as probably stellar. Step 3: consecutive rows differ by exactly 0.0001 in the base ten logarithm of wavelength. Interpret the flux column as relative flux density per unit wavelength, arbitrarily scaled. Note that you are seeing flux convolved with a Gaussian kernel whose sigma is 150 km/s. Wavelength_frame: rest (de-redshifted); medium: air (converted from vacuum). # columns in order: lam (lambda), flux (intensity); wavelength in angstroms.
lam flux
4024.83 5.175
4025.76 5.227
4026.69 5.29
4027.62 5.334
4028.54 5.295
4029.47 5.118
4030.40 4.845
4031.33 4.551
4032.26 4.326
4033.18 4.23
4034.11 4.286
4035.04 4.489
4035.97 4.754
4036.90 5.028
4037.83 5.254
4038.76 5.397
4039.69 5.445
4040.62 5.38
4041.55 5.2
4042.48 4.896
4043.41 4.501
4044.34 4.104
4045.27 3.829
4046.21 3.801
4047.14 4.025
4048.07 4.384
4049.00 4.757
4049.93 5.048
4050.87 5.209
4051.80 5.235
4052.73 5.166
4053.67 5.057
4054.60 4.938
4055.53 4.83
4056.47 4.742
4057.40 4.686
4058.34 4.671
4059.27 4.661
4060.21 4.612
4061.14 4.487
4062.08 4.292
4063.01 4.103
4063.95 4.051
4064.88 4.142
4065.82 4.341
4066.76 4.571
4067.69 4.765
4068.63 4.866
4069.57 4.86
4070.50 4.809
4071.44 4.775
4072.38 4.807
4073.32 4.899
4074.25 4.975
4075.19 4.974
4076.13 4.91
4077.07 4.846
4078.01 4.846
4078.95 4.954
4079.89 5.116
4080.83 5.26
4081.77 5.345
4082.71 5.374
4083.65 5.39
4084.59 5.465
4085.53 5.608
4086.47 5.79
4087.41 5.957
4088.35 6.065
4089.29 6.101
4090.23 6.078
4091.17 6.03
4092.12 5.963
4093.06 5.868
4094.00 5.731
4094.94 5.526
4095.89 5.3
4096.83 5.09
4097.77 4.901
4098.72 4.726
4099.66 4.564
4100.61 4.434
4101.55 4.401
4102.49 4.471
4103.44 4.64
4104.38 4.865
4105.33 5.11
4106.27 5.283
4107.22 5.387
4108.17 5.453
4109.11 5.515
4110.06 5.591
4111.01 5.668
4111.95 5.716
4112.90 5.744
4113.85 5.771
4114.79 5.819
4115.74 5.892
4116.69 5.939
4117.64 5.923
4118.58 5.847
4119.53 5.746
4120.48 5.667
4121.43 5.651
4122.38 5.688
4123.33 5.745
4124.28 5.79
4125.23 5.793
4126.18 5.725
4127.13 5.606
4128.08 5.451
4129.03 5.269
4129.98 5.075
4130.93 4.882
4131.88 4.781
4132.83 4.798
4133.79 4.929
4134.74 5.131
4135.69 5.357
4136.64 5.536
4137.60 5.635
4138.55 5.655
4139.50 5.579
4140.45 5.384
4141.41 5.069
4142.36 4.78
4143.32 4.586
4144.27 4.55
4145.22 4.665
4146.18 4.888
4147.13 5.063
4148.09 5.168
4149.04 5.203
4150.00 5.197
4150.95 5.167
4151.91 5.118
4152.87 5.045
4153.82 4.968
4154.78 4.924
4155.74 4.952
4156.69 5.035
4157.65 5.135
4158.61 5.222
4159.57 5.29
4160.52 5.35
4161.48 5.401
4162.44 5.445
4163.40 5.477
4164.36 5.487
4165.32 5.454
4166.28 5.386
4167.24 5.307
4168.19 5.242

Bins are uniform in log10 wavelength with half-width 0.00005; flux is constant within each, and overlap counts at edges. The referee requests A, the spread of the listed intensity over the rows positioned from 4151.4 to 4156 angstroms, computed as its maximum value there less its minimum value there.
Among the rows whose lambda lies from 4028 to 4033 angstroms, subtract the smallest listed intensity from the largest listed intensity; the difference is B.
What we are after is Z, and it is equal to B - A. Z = 0.8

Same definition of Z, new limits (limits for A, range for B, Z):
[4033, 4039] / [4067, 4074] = -1.0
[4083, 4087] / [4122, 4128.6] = -0.1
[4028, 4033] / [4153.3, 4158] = -0.8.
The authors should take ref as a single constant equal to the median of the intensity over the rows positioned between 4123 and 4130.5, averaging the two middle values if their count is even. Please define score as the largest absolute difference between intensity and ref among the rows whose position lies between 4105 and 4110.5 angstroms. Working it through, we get 0.6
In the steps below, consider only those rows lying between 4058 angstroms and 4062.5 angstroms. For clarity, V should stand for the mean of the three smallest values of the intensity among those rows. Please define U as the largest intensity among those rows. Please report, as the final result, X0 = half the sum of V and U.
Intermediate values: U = 4.671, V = 4.5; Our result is 4.6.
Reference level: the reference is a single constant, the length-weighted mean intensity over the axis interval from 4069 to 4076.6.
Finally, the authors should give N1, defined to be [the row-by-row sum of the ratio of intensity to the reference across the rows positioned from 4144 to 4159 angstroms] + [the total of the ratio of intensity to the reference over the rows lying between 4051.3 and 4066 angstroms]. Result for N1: 32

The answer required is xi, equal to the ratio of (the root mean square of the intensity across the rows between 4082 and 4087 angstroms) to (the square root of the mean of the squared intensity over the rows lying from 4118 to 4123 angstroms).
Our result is 0.97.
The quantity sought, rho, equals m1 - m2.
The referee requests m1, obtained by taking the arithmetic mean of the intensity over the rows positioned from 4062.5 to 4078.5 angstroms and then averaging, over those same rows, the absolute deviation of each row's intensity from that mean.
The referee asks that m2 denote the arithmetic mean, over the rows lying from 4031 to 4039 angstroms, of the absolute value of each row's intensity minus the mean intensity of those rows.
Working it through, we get -0.10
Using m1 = 0.26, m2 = 0.36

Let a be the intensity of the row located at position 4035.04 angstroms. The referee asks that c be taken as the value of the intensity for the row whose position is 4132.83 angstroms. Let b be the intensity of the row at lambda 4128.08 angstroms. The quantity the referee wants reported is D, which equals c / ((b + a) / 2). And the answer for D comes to 0.97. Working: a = 4.489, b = 5.451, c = 4.798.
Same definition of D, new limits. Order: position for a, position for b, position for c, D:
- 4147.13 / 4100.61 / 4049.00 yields 1.00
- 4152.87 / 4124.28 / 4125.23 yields 1.07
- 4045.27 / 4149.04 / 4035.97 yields 1.05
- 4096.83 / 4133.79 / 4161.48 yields 1.08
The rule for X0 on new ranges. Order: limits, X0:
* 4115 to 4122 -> 5.8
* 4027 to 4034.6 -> 4.8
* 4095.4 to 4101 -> 4.9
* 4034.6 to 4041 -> 5.1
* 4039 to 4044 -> 5.2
